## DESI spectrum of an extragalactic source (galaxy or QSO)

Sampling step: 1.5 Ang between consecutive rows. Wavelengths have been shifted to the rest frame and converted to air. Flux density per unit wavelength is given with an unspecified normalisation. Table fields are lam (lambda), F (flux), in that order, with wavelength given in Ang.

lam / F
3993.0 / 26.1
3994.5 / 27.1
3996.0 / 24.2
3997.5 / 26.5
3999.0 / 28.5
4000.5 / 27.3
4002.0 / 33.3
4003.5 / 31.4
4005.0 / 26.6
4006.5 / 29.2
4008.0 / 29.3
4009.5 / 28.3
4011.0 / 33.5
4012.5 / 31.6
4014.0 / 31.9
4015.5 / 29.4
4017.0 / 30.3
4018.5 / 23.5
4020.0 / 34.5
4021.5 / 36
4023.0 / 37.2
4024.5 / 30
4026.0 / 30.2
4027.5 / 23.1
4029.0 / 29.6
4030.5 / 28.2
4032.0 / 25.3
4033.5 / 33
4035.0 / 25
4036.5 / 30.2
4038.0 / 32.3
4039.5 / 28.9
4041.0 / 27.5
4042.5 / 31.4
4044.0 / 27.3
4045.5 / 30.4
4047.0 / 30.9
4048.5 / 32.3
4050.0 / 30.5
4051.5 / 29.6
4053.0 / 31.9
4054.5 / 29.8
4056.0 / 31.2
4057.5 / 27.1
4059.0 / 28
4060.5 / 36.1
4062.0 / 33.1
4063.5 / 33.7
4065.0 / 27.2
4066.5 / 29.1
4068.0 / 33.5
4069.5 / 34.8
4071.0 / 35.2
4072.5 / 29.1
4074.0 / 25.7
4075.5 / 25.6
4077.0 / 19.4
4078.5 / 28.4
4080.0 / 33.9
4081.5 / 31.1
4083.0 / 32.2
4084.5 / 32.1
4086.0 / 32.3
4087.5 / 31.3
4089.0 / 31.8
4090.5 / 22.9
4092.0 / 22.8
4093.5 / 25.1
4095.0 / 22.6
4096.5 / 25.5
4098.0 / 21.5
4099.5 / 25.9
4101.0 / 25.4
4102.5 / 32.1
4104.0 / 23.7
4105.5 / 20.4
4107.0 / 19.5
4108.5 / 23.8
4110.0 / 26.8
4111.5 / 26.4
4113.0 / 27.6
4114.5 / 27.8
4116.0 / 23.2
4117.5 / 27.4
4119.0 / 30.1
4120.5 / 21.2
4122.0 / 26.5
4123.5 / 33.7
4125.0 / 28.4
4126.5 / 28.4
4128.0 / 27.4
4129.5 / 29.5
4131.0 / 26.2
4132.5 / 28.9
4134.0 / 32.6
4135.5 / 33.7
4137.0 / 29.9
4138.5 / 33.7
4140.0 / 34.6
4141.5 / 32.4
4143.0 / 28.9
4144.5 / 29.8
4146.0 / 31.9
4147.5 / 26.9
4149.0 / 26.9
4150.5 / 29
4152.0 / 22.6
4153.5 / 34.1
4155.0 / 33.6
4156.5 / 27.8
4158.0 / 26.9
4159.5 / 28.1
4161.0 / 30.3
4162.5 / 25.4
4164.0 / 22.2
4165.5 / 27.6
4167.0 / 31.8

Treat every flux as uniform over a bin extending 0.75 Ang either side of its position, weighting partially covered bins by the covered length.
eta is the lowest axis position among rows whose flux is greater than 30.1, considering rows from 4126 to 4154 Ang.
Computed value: 4134.0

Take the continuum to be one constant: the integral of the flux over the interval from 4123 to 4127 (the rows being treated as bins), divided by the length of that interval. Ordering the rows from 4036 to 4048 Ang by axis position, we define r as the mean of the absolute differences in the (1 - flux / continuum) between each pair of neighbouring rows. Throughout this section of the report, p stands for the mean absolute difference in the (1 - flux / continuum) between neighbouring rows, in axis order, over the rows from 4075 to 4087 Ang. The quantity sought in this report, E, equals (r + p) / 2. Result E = 0.103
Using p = 0.118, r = 0.088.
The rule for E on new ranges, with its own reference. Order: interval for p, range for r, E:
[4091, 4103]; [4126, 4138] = 0.097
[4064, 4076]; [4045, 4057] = 0.067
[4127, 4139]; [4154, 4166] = 0.105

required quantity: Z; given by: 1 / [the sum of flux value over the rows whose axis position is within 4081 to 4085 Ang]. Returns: 0.0105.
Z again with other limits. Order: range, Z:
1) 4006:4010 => 0.0115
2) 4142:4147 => 0.0110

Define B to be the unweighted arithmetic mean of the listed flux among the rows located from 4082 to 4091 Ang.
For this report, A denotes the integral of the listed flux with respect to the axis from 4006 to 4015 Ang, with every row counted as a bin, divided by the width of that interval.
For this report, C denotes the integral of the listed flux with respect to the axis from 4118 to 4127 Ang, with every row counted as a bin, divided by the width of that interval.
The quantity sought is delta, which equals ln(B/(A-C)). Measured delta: 2.5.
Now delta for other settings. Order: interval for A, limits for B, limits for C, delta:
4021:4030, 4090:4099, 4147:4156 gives 2.5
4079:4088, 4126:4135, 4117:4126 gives 1.9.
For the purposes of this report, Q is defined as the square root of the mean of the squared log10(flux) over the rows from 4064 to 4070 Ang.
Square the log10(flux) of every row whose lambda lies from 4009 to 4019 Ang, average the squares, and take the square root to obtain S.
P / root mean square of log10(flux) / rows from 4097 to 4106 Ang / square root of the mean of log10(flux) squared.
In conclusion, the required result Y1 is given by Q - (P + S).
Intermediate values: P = 1.39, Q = 1.49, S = 1.472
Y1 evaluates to -1.37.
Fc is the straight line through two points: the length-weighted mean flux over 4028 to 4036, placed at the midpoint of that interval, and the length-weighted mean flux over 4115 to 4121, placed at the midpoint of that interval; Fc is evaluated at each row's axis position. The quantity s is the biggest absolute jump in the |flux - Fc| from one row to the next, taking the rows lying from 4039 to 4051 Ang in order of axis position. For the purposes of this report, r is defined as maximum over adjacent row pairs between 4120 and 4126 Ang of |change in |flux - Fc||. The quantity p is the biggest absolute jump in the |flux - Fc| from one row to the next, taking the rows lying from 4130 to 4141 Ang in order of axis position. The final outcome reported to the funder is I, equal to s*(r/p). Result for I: 6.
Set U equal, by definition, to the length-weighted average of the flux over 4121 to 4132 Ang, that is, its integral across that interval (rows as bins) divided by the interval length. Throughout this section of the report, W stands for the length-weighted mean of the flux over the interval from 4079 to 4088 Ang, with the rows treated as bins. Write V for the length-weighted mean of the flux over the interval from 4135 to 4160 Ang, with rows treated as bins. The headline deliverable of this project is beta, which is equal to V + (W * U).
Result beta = 942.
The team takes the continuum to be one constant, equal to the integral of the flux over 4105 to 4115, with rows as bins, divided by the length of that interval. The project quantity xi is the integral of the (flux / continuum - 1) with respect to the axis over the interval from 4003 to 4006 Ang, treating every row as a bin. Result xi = 0.5 Ang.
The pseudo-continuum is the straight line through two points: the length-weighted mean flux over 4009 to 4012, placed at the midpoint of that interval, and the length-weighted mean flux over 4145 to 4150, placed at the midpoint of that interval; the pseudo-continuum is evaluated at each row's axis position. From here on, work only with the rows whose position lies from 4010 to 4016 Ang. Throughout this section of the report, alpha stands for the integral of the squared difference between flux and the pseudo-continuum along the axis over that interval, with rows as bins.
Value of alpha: 15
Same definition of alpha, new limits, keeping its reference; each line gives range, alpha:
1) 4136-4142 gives 111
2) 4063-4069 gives 53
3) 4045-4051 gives 5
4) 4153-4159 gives 82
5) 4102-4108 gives 335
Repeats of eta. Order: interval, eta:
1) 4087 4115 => 4087.5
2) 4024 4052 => 4026.0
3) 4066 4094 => 4068.0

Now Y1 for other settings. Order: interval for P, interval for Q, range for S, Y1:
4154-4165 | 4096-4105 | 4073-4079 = -1.42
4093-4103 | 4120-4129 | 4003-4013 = -1.44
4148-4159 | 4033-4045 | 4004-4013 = -1.46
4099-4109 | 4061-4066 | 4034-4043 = -1.35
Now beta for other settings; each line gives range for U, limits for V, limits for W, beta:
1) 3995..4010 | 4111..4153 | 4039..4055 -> 884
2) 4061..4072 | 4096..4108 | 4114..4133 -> 917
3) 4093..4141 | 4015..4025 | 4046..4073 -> 883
